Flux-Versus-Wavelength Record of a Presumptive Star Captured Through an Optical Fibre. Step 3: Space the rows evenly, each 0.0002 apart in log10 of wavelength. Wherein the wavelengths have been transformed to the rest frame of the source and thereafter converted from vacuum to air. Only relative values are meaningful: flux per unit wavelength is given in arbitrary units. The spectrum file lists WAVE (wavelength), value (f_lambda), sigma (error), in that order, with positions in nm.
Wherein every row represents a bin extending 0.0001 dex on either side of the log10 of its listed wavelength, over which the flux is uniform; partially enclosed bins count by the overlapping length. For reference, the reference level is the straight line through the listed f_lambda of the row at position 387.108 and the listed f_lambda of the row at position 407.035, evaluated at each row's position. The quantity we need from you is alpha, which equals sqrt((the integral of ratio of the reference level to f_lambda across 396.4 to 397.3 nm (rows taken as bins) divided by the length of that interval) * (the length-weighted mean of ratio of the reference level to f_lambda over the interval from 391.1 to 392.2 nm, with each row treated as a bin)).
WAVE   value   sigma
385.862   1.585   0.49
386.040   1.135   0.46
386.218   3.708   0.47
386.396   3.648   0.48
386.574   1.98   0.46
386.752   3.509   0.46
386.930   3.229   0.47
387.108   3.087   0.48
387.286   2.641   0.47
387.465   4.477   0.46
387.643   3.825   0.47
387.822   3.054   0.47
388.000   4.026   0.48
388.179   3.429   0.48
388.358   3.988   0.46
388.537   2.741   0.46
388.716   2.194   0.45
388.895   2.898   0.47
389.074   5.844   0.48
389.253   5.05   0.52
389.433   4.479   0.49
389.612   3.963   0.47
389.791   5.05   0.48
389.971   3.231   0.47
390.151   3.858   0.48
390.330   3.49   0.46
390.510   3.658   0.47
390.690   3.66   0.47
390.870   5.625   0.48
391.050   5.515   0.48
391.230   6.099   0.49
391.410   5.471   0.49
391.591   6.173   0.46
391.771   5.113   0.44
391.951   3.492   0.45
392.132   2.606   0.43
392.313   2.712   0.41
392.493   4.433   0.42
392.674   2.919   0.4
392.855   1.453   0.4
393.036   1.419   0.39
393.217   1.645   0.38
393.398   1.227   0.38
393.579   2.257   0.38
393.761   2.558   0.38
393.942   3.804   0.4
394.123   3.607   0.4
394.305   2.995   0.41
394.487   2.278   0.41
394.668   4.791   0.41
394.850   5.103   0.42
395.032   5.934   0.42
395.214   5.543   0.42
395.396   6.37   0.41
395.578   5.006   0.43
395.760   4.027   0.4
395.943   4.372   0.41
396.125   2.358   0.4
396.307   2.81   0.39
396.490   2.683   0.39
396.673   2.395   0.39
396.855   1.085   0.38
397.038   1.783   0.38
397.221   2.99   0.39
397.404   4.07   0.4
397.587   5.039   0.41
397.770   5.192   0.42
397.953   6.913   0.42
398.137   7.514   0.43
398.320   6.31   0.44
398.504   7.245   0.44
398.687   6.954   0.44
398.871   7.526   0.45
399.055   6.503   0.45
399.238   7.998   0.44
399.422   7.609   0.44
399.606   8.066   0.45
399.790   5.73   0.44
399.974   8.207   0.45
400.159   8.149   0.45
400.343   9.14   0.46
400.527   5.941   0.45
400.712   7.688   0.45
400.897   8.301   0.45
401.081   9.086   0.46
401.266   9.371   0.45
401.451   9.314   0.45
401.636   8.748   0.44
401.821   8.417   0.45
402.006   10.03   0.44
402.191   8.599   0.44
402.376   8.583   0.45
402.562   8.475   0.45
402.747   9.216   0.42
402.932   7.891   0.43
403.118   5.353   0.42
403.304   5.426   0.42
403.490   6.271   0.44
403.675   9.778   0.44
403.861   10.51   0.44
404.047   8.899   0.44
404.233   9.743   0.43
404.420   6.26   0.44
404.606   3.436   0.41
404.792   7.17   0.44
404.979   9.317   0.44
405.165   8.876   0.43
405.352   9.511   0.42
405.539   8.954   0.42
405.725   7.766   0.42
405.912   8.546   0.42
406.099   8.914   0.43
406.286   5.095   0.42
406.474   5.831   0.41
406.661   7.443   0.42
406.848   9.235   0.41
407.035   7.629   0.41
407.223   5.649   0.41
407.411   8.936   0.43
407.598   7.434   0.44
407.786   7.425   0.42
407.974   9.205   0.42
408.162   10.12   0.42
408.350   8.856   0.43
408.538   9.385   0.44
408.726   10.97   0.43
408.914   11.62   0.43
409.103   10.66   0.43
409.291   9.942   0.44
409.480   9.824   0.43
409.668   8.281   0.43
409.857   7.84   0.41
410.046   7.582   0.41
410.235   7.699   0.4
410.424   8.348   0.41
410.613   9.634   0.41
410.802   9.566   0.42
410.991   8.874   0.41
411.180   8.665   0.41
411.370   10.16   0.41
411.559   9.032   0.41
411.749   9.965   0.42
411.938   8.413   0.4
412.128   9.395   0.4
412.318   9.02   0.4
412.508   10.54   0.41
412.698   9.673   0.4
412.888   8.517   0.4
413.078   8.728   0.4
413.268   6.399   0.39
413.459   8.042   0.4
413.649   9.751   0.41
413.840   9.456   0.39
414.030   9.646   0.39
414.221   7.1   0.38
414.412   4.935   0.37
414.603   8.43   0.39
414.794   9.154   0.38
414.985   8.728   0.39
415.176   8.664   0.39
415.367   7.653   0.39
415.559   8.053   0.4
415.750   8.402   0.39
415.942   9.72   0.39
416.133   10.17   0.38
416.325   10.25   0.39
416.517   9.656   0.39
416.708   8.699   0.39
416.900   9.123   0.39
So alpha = 1.61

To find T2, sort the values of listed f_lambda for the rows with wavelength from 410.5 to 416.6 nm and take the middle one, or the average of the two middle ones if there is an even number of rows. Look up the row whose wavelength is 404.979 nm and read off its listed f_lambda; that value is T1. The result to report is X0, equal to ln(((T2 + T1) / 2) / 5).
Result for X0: 0.61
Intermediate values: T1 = 9.317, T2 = 9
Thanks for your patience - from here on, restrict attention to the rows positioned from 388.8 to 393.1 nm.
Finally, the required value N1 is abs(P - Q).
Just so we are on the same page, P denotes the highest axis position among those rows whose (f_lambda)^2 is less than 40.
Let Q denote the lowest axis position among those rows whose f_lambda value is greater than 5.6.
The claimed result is 3.96 nm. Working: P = 393.036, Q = 389.074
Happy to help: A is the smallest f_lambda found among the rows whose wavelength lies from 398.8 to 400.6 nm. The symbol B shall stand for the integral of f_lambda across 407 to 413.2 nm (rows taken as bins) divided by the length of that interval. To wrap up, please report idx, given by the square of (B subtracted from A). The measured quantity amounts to 11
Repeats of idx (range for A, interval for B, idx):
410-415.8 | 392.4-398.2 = 2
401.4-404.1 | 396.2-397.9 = 5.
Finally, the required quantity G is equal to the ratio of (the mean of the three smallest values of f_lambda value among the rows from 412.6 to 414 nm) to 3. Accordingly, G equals 2.6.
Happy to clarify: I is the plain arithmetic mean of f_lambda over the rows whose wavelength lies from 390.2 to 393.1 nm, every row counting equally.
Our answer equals 4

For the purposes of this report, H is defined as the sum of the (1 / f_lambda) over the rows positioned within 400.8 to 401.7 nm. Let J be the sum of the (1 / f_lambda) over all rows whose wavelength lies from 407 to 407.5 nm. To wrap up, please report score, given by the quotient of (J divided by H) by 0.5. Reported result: 1.5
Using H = 0.6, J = 0.42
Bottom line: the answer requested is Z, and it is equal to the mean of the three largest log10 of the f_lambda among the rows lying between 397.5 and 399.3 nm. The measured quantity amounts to 0.89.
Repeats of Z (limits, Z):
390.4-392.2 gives 0.78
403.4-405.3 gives 1.00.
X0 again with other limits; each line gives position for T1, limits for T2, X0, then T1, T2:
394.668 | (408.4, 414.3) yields 0.35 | 4.791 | 9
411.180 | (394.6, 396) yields 0.32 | 8.665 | 5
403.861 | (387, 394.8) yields 0.34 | 10.51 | 4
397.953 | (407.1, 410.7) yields 0.46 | 6.913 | 9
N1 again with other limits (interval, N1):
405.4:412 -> 1.68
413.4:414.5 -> 0.95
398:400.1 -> 1.65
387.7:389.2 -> 0.00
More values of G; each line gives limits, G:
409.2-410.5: 2.6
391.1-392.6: 1.0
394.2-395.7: 1.1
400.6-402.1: 2.7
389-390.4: 1.2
